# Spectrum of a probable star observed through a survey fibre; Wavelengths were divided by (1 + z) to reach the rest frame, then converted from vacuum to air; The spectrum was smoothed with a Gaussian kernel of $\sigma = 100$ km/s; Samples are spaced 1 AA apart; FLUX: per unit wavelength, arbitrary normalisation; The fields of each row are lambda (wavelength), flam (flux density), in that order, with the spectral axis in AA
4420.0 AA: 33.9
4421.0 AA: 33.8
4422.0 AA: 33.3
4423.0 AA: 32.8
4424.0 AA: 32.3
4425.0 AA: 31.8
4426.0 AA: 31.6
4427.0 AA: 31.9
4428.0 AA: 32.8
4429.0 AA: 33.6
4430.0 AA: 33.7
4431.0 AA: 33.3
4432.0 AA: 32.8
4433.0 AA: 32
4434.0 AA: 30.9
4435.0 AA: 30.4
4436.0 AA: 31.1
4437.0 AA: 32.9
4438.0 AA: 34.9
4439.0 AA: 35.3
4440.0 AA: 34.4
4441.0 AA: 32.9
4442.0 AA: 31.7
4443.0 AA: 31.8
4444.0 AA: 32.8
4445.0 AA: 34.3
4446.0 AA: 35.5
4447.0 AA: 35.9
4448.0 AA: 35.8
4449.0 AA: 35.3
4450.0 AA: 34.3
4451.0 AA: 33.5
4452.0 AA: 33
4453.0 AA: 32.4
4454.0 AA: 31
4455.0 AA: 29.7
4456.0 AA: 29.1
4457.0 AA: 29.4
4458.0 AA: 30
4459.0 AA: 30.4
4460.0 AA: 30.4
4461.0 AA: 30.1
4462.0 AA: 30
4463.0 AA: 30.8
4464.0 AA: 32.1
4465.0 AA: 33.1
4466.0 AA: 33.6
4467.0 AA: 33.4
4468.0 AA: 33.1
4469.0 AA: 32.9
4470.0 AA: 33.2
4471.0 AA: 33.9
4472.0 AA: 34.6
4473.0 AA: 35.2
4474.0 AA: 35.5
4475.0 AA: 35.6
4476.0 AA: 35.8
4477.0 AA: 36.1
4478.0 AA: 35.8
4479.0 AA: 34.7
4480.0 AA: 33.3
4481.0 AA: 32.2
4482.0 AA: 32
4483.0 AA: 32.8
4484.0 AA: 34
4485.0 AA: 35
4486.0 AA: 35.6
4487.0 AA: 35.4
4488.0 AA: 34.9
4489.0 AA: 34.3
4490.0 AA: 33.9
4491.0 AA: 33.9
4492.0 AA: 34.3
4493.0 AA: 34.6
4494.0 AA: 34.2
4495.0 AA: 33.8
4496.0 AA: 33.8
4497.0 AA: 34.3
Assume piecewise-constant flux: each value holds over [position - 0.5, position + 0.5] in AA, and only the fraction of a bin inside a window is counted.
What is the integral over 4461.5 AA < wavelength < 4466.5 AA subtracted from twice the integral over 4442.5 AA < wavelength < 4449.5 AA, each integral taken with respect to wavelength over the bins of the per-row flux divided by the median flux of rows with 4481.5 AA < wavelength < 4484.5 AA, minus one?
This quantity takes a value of 0.9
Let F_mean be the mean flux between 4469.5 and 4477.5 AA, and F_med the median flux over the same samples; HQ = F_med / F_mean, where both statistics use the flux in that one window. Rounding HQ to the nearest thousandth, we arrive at 1.010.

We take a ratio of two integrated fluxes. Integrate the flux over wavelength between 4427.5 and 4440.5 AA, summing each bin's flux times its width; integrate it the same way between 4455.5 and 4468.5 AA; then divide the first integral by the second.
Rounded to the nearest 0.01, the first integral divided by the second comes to 1.06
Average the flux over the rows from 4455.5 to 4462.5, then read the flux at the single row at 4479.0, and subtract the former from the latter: 4.8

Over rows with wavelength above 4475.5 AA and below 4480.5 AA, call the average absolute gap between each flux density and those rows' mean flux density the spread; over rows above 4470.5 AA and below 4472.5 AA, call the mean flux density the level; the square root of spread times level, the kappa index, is 5.6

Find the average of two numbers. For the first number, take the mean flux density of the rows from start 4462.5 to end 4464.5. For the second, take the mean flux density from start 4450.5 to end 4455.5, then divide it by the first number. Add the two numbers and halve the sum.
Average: 16.2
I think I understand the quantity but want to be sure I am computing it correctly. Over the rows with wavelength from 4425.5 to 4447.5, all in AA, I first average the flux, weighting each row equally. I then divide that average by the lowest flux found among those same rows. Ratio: 1.09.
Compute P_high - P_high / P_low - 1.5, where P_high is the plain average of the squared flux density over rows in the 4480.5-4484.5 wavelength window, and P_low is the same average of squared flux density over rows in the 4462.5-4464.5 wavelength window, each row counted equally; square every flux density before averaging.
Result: 1071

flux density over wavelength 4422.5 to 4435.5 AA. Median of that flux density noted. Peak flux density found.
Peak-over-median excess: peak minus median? 1.40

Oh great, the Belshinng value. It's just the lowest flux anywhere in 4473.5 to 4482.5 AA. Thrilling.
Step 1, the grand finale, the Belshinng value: 32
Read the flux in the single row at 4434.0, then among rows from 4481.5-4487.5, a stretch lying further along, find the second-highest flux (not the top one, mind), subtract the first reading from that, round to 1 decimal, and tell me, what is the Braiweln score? 4.5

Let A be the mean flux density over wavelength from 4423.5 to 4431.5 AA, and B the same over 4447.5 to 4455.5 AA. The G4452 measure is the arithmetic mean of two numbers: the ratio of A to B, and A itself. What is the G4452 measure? 16.8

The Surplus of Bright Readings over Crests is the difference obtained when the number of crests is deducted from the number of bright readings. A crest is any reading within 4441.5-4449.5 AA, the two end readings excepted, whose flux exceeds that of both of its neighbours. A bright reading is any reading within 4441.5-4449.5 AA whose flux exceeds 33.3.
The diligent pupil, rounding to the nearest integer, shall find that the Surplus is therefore 4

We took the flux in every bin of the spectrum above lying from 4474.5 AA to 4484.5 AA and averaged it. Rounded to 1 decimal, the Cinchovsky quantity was 34.2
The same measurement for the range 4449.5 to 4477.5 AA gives 32.6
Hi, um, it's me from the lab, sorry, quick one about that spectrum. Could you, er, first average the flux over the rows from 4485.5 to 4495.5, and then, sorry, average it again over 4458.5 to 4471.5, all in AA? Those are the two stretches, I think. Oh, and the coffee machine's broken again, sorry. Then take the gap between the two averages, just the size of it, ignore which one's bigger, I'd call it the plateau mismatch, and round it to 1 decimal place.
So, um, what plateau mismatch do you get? 2.4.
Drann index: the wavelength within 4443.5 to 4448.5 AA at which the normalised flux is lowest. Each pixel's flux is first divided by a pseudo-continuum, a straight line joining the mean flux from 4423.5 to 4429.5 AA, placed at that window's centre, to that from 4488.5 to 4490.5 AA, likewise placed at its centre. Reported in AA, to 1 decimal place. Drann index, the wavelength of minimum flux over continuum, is 4444.0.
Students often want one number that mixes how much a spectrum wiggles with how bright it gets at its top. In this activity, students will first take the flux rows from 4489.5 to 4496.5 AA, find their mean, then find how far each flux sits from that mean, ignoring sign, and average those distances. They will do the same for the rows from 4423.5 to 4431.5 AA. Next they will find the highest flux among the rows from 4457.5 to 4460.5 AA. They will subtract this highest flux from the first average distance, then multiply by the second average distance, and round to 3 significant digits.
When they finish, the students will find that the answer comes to -21.9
